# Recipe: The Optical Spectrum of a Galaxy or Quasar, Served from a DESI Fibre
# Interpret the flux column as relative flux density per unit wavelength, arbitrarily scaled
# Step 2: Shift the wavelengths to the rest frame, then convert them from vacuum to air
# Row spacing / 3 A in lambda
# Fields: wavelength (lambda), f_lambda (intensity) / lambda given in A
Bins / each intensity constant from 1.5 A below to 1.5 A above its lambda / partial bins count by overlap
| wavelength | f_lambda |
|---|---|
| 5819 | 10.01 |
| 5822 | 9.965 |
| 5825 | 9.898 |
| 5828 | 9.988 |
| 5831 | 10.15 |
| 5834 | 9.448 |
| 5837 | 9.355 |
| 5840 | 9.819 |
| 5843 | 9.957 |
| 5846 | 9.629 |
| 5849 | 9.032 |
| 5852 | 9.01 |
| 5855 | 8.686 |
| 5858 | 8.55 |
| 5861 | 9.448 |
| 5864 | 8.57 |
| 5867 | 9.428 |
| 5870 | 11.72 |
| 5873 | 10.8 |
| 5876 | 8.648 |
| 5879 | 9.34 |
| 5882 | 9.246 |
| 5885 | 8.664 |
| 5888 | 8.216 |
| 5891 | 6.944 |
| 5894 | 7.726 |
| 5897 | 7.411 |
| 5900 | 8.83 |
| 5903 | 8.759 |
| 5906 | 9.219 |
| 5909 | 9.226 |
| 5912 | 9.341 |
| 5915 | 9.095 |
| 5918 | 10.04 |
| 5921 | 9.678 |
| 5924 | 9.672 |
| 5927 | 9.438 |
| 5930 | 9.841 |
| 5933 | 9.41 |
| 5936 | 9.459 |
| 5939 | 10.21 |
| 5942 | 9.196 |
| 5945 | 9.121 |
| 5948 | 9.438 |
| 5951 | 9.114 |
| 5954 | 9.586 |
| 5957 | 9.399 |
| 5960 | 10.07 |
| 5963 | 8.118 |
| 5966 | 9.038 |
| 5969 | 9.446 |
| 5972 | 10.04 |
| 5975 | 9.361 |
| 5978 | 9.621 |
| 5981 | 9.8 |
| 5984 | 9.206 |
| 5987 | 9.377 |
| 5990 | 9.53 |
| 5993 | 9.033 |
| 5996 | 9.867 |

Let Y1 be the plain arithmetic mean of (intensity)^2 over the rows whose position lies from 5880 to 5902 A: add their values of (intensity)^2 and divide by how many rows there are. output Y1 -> 67.0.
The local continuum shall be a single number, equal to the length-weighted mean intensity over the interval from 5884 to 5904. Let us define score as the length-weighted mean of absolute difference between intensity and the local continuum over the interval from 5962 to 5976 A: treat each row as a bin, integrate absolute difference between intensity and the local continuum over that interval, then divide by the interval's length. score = 1.2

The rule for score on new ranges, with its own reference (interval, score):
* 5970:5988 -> 1.5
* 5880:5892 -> 0.8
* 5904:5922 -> 1.4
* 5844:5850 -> 1.4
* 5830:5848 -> 1.6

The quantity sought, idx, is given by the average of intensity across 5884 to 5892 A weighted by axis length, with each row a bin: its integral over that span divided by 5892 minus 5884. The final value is 8.0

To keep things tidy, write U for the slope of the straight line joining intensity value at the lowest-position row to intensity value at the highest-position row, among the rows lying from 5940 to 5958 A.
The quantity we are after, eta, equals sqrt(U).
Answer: 0.116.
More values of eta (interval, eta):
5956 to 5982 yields 0.129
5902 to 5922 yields 0.226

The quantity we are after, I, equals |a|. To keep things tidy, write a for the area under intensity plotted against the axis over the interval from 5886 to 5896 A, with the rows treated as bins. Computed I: 77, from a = 77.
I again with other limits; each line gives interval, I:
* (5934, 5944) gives 96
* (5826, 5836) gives 98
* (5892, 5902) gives 80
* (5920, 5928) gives 77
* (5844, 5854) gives 92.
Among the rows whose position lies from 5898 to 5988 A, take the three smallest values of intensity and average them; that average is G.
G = 8.57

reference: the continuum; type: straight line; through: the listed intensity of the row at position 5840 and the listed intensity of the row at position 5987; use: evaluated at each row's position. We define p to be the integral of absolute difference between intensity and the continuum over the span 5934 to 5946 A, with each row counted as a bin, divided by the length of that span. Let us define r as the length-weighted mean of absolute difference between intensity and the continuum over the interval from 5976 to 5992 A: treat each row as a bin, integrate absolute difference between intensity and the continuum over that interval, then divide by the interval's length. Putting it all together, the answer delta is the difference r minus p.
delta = -0.2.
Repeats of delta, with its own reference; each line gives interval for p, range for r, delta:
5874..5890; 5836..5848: -0.7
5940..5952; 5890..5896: 2.0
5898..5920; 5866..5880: 0.5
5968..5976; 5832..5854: 0.1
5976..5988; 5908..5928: 0.1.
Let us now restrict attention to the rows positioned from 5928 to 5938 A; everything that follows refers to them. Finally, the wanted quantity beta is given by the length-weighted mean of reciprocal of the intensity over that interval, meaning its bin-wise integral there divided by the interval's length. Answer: 0.104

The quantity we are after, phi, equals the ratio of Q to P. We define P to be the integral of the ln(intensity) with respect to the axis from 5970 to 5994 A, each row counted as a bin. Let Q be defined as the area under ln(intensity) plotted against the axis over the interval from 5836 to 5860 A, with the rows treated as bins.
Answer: 0.99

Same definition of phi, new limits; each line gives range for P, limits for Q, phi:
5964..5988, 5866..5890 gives 1.00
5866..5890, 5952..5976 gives 1.00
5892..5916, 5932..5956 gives 1.04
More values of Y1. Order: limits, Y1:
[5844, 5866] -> 81.0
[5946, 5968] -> 85.9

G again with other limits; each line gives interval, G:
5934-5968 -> 8.76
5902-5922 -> 9.02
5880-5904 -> 7.36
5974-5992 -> 9.31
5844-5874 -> 8.60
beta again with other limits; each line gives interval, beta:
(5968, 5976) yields 0.104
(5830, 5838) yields 0.104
